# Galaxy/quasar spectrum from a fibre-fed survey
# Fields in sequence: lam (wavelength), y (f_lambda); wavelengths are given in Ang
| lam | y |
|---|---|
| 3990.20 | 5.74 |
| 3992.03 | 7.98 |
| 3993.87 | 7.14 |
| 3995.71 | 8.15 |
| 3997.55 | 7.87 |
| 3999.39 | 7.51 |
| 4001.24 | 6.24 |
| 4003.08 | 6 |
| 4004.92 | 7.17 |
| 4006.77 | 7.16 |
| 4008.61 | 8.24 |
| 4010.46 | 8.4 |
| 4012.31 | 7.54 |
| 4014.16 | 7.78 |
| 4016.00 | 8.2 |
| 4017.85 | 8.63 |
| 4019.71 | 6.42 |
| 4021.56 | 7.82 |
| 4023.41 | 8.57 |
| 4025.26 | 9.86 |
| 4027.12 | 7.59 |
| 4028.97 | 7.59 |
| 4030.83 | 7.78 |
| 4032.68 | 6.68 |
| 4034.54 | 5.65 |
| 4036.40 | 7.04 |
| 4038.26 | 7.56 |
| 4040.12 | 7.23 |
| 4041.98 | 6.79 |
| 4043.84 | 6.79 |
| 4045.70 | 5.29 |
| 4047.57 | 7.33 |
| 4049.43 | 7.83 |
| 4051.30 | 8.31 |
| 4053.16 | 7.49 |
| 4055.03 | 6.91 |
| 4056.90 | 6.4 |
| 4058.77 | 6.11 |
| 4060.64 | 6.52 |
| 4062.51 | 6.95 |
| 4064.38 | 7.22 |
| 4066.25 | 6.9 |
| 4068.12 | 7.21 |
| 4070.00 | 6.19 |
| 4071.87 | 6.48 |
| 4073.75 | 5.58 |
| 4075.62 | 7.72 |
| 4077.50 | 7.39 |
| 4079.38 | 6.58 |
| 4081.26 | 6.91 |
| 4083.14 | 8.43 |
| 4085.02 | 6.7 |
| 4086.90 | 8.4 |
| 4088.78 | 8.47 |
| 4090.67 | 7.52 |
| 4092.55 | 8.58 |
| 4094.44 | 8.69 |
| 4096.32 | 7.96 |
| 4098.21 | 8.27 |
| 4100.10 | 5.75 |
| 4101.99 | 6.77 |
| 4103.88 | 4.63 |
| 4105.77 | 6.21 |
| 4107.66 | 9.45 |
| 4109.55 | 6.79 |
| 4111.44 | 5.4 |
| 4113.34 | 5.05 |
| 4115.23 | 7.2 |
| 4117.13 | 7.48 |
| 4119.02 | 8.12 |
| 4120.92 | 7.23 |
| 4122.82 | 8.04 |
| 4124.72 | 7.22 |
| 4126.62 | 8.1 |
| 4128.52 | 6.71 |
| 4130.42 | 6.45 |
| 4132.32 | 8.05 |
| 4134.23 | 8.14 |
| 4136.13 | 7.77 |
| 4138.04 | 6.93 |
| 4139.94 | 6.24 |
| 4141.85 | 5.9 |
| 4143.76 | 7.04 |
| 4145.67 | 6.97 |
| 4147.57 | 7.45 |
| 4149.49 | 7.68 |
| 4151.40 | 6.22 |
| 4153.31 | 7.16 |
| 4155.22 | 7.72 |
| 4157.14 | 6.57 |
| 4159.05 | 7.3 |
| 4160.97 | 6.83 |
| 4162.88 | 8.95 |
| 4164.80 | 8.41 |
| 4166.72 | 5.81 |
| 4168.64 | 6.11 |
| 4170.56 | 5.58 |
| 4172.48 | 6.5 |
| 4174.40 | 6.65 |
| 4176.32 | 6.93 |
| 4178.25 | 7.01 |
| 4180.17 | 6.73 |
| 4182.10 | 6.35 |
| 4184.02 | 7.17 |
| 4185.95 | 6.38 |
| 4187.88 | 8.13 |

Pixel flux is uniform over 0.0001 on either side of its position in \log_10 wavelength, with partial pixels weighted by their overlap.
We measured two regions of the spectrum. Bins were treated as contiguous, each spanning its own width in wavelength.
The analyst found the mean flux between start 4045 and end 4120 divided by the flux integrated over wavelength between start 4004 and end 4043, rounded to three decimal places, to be 0.024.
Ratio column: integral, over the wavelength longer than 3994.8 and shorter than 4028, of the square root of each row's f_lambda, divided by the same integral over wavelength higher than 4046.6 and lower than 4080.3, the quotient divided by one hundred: 0.0104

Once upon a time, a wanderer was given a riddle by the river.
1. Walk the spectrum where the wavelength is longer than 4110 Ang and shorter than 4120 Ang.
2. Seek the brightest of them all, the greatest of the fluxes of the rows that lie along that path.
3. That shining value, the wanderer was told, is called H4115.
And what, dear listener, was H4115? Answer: 8.12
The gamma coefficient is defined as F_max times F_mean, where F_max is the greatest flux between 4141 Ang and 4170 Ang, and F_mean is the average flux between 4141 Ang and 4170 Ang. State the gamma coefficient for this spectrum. 63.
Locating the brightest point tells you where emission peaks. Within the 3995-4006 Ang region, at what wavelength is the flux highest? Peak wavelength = 3995.71 Ang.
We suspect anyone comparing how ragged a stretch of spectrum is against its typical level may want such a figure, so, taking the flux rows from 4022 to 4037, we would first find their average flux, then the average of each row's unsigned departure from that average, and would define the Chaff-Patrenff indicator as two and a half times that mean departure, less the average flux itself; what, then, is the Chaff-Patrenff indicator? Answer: -5.5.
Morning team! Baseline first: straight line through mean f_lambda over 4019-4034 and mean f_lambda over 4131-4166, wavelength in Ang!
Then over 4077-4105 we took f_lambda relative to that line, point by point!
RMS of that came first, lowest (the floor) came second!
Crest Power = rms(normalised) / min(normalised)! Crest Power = 1.6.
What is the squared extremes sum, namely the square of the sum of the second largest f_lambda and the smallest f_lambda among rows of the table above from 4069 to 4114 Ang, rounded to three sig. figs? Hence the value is 177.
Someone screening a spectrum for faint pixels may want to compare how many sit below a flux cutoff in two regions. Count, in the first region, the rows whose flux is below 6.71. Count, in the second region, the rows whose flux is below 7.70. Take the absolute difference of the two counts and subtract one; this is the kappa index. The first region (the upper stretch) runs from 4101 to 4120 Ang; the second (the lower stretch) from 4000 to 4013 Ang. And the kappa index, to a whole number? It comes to 0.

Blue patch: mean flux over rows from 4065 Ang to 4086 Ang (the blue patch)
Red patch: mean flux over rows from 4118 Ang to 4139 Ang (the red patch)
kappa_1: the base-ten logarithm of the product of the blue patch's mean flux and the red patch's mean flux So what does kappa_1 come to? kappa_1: 1.72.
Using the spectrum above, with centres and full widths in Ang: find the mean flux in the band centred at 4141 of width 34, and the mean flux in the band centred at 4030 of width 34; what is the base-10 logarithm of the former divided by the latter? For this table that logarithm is -0.016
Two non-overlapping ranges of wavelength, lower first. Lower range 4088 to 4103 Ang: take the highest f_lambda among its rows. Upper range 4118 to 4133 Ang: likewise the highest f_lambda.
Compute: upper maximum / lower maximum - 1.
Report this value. -0.066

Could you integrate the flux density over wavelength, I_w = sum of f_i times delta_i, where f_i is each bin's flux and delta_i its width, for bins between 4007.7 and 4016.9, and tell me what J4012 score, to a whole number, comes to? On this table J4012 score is 74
